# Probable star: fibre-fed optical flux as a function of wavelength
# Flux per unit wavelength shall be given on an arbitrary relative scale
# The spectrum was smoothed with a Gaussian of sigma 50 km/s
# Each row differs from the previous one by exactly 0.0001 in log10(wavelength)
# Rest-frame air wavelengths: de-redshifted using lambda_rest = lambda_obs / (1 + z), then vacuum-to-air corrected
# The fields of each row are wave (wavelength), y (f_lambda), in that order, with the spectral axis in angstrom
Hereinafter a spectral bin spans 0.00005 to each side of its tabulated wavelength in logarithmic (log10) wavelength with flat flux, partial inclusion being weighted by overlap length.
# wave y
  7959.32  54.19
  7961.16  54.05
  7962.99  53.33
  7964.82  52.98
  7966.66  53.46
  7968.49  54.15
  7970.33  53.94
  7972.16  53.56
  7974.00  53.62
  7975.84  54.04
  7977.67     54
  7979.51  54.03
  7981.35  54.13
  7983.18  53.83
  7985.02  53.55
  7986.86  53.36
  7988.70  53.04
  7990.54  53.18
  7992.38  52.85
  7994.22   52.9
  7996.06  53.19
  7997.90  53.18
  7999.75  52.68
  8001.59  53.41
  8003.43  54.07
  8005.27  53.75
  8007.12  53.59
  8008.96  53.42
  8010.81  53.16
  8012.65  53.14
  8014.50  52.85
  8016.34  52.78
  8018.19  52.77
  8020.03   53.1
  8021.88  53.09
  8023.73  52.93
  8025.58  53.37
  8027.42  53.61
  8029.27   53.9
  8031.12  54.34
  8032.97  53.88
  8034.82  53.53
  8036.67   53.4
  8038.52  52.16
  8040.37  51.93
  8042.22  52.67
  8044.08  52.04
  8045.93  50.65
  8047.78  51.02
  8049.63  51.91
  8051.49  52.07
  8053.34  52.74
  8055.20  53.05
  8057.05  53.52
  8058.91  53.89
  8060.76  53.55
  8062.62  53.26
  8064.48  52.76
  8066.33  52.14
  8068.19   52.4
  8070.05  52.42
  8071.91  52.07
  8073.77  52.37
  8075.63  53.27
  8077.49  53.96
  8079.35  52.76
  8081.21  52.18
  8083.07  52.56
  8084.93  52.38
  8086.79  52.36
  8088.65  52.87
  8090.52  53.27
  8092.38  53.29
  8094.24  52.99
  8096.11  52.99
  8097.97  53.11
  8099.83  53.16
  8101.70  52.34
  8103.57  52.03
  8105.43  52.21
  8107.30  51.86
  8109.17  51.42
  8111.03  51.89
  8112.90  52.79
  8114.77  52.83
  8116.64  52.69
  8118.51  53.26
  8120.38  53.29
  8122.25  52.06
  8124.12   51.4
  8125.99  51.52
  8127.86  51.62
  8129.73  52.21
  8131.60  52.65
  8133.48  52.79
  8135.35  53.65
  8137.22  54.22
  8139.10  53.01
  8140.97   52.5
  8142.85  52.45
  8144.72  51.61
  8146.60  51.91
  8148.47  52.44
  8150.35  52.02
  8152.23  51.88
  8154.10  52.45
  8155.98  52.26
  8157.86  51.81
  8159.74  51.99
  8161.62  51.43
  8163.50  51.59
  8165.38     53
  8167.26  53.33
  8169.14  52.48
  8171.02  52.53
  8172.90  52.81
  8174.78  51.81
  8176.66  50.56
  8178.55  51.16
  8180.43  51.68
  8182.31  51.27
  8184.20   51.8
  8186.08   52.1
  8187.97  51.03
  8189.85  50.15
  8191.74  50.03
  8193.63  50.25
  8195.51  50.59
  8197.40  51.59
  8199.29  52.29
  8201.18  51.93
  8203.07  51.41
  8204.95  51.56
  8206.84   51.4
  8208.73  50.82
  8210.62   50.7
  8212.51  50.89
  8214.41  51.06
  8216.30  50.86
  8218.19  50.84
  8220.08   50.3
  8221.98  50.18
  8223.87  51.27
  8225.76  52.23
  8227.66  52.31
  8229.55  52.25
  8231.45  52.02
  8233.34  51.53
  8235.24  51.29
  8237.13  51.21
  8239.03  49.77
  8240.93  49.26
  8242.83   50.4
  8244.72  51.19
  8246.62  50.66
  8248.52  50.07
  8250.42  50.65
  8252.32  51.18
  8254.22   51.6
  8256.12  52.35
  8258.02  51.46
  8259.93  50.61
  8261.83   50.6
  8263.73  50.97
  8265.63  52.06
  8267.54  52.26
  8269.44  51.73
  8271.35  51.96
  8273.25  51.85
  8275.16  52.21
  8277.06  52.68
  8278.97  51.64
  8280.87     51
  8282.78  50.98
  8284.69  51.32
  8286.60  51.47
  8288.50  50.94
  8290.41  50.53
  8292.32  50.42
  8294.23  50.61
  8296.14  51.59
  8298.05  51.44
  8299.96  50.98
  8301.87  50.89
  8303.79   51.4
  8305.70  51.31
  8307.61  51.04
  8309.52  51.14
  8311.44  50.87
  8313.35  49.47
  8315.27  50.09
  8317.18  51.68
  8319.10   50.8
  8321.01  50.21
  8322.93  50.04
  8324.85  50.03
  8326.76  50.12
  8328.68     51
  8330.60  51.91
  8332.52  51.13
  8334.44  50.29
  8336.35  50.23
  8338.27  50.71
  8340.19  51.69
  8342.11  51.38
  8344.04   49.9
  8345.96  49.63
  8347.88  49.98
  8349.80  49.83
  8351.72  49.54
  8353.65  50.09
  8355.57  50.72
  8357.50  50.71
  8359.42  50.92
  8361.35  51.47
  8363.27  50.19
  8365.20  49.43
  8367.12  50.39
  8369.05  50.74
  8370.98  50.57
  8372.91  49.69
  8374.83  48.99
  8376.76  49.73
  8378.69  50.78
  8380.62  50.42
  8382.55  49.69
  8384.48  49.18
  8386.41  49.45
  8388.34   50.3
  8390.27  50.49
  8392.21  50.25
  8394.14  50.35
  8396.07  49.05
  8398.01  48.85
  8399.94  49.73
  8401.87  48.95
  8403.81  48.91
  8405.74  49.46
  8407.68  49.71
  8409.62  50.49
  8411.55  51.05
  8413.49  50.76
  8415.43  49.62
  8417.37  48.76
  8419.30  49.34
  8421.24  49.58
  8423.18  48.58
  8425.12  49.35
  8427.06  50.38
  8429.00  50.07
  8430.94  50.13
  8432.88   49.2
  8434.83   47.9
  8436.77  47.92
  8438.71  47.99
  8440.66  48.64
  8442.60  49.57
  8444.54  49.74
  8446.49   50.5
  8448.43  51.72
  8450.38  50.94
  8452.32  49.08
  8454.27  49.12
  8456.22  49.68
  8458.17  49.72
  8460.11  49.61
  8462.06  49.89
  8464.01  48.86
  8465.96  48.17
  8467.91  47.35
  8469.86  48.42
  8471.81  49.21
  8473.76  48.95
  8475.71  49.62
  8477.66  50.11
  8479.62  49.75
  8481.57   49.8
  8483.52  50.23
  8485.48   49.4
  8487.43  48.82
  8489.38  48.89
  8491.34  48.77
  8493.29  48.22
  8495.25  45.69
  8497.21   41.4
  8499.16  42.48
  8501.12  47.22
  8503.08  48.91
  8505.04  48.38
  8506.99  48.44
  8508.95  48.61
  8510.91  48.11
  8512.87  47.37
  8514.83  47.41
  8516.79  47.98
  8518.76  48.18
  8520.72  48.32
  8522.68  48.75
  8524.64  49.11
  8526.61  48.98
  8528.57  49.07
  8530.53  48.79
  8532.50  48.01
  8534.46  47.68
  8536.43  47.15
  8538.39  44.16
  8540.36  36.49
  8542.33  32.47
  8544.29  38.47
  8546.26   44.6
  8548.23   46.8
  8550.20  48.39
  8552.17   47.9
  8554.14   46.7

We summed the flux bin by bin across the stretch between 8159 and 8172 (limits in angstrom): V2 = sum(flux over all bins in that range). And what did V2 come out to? 366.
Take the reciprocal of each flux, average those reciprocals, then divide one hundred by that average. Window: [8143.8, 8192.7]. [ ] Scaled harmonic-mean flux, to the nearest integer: 5180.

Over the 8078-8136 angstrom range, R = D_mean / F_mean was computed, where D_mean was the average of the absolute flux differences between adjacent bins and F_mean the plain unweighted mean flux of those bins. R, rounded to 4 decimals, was 0.0069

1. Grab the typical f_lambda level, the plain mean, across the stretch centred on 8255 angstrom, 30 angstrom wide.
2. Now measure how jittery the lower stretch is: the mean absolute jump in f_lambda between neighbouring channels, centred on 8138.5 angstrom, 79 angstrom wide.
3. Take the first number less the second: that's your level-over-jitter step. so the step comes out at 50.6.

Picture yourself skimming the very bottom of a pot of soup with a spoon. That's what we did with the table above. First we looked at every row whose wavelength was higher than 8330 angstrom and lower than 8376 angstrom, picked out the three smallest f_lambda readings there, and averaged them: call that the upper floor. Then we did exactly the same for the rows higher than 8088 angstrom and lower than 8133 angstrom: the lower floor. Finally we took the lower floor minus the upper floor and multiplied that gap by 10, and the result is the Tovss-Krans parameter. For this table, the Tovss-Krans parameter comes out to 21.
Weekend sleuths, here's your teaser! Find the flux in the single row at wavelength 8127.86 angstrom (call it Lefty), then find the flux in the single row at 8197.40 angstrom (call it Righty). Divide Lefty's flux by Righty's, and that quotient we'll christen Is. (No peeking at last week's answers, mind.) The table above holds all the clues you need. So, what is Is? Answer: 1.00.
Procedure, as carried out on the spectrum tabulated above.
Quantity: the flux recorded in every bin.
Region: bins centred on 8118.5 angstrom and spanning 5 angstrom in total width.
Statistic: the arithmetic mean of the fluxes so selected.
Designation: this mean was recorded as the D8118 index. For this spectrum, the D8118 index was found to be 53.1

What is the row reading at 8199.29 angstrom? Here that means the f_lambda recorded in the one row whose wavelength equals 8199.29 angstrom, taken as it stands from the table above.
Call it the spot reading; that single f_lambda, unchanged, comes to 52.29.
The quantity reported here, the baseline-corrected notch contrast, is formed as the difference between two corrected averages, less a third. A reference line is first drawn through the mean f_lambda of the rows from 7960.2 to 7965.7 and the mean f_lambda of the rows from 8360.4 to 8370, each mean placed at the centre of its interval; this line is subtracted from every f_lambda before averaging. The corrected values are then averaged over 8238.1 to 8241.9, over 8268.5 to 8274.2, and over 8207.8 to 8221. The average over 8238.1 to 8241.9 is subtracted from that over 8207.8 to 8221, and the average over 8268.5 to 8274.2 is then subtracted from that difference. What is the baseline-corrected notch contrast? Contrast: 0.4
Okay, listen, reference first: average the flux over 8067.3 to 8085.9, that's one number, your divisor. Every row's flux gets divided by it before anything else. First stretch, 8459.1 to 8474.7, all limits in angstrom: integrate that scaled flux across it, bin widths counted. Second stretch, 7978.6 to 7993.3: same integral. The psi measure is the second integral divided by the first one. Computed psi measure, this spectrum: 1.03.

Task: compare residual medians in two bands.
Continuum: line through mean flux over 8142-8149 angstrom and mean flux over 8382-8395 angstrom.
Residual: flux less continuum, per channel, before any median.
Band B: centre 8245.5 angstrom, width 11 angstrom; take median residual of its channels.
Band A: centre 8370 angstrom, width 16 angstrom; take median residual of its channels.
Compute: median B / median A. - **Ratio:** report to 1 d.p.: 4.3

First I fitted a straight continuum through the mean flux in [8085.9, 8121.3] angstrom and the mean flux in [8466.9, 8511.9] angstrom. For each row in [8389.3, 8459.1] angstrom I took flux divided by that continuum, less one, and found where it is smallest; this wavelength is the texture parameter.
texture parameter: 8434.83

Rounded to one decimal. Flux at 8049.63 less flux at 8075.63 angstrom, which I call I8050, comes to -1.4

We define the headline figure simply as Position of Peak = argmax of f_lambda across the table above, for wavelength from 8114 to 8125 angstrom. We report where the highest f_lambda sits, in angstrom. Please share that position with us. 8120.38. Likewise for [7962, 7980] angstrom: 7968.49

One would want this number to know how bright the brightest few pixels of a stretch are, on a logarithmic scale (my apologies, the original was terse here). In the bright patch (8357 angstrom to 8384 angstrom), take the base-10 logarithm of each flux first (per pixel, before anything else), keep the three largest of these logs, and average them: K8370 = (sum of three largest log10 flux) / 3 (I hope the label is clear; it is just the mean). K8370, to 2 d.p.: 1.71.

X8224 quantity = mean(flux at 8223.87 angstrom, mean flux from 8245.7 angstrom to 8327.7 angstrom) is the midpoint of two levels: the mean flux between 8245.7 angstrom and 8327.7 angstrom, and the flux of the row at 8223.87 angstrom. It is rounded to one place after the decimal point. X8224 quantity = 51.2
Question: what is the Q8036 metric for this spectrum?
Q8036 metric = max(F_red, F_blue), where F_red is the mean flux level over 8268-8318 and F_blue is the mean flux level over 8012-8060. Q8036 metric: 52.86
